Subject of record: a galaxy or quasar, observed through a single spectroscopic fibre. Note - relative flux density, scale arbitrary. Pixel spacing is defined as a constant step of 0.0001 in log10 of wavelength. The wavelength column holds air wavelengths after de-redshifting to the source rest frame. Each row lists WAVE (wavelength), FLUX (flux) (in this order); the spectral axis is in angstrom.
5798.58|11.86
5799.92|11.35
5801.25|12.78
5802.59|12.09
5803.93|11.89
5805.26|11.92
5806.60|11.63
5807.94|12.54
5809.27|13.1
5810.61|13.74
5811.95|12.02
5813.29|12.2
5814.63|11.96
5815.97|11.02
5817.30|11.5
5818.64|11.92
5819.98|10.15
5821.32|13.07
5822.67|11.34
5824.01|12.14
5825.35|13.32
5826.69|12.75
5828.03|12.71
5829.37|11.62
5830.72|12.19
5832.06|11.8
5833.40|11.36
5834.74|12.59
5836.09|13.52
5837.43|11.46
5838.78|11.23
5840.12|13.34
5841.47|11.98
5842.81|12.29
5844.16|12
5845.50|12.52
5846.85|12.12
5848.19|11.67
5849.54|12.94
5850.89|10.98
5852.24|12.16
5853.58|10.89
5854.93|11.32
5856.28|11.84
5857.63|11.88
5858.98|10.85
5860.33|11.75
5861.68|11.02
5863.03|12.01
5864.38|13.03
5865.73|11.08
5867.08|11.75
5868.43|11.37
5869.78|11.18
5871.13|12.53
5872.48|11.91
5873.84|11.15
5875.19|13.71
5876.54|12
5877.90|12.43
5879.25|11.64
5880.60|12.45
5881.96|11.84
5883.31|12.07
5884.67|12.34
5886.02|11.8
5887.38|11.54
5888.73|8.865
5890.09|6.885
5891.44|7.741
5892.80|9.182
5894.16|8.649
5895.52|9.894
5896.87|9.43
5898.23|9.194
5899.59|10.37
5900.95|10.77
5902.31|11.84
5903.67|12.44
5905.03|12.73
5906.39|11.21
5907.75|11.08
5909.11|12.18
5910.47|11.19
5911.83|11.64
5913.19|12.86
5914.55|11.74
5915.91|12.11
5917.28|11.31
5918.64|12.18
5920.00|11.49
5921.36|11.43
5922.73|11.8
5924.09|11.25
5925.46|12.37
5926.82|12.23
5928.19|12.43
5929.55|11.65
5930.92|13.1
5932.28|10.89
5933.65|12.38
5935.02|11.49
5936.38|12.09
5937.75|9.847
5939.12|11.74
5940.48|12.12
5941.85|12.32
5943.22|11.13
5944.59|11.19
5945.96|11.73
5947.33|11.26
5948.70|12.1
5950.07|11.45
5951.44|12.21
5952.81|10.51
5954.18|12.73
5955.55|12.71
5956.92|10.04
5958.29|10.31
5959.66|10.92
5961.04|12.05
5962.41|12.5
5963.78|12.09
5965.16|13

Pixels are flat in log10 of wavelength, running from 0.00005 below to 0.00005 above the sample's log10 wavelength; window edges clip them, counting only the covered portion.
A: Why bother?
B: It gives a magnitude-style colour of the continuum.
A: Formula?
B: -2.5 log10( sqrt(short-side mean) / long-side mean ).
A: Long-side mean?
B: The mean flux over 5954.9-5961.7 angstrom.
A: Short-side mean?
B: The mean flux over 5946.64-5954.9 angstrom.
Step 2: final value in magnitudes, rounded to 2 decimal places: 1.29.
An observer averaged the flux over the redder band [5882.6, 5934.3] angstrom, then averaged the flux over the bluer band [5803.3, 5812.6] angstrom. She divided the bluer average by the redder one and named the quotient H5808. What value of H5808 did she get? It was 1.11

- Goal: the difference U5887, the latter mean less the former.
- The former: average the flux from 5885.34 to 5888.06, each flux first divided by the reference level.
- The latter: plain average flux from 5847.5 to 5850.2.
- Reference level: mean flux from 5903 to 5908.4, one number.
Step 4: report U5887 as 11.3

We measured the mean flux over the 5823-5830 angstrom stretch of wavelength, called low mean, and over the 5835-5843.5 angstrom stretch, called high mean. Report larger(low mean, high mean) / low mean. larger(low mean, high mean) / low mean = 1.00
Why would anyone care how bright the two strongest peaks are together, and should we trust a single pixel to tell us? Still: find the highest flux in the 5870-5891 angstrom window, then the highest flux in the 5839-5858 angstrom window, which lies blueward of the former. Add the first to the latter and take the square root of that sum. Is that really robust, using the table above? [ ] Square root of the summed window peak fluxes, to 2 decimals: 5.20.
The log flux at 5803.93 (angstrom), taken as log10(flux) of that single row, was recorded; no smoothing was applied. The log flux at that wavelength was 1.08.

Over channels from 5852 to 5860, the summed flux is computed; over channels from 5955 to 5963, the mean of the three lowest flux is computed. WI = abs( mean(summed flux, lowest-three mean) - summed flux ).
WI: 29.3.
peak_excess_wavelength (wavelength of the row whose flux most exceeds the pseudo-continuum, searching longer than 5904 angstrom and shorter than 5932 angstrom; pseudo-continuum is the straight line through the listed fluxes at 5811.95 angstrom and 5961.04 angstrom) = 5930.92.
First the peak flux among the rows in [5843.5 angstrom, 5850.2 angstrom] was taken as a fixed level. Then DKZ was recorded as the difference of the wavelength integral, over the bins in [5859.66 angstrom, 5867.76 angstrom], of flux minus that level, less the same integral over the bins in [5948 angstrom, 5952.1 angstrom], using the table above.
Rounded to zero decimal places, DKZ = -5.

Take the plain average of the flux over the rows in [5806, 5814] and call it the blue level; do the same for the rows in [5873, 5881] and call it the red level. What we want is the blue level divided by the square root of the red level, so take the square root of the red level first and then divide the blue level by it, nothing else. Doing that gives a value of 3.59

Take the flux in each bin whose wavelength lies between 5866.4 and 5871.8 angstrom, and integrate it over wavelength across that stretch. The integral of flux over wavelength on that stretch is 63.3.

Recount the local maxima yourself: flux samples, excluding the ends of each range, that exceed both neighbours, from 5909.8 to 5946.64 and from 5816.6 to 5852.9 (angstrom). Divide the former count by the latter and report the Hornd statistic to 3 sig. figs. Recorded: 1.11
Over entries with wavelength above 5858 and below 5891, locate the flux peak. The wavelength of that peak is 5875.19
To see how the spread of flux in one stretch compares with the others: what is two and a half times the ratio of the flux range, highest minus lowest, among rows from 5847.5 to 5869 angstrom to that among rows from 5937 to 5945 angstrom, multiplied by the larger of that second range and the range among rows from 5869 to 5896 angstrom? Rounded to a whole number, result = 15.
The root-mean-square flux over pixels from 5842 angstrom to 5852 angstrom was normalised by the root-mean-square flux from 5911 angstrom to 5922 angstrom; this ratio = 1.02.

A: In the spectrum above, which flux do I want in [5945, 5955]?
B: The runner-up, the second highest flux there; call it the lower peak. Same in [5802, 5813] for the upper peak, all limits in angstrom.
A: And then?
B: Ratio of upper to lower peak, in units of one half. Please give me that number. 2.15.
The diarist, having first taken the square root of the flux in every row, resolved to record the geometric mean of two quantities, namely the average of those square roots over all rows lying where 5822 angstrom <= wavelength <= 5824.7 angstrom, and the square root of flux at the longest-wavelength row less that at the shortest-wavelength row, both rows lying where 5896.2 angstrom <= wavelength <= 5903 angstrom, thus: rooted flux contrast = 1.1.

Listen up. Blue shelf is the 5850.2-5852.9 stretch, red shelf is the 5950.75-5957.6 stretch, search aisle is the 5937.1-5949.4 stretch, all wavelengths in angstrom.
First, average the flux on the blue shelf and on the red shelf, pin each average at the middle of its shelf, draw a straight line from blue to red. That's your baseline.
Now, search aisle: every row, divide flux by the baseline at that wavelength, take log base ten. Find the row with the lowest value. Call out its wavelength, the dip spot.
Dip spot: 5937.75 angstrom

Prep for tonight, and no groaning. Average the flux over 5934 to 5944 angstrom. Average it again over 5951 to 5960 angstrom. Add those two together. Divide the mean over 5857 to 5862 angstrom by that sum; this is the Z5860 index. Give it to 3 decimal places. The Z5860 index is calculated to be 0.497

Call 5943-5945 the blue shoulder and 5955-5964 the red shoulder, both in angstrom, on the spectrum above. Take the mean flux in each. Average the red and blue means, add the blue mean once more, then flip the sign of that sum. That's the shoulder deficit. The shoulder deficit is -22.5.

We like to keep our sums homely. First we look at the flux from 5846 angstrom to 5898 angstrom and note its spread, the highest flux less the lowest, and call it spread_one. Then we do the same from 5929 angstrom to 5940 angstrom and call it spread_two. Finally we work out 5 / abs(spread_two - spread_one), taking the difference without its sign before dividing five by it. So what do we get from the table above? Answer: 1.4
